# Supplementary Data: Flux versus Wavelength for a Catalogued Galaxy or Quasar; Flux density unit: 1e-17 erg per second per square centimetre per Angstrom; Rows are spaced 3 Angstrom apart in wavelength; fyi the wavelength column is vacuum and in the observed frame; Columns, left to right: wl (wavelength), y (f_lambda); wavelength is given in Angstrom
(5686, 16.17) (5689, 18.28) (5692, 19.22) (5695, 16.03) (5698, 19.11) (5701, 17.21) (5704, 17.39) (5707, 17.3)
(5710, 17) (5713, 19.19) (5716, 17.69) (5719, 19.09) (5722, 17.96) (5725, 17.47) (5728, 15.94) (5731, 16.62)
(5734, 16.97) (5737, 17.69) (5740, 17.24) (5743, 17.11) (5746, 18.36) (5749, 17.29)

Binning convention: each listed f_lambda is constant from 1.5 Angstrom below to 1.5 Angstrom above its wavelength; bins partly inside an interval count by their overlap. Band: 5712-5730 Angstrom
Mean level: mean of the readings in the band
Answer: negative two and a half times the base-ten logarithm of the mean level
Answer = -3.13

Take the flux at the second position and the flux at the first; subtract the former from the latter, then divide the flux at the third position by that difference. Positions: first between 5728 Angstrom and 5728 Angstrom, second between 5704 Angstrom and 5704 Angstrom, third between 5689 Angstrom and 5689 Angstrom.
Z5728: -13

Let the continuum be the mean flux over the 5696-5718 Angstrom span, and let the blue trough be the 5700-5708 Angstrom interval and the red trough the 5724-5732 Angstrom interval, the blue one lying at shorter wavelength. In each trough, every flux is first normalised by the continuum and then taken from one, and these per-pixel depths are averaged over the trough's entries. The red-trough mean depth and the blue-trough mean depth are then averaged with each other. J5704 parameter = 0.048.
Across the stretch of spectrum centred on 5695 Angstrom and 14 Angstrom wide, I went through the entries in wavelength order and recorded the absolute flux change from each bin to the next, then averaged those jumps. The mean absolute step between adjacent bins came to 2.3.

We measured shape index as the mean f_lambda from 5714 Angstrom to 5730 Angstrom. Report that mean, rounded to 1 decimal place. 17.6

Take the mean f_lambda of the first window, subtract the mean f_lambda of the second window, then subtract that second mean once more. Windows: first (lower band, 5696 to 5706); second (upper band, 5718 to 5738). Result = -16.9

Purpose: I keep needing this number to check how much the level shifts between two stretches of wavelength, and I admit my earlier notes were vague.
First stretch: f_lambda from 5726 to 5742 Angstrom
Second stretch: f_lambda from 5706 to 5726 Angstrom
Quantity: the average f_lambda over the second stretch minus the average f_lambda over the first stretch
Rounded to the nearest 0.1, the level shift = 1.1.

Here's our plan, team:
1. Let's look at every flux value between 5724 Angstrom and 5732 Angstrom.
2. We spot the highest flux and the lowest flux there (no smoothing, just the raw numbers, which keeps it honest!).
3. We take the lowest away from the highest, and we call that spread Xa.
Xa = 1.5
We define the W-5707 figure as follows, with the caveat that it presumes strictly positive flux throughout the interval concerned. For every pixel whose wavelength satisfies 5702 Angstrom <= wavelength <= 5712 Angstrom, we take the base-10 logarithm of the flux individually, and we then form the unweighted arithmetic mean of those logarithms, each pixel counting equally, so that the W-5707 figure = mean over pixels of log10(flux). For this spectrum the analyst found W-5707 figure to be 1.24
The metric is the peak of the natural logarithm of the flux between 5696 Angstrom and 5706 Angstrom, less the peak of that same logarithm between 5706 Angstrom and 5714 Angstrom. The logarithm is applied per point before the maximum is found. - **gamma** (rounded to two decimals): 0.00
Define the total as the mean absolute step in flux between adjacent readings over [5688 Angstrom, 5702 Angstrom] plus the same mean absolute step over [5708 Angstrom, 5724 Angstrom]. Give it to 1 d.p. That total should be 3.8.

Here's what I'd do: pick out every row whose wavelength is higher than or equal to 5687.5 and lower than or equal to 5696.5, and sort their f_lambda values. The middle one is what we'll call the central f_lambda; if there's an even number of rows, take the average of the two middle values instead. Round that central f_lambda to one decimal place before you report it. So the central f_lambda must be 18.3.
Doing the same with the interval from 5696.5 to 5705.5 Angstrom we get 17.4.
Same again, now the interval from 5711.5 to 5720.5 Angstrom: 19.1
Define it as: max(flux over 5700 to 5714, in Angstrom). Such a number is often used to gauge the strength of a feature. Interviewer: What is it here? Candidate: 19.19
